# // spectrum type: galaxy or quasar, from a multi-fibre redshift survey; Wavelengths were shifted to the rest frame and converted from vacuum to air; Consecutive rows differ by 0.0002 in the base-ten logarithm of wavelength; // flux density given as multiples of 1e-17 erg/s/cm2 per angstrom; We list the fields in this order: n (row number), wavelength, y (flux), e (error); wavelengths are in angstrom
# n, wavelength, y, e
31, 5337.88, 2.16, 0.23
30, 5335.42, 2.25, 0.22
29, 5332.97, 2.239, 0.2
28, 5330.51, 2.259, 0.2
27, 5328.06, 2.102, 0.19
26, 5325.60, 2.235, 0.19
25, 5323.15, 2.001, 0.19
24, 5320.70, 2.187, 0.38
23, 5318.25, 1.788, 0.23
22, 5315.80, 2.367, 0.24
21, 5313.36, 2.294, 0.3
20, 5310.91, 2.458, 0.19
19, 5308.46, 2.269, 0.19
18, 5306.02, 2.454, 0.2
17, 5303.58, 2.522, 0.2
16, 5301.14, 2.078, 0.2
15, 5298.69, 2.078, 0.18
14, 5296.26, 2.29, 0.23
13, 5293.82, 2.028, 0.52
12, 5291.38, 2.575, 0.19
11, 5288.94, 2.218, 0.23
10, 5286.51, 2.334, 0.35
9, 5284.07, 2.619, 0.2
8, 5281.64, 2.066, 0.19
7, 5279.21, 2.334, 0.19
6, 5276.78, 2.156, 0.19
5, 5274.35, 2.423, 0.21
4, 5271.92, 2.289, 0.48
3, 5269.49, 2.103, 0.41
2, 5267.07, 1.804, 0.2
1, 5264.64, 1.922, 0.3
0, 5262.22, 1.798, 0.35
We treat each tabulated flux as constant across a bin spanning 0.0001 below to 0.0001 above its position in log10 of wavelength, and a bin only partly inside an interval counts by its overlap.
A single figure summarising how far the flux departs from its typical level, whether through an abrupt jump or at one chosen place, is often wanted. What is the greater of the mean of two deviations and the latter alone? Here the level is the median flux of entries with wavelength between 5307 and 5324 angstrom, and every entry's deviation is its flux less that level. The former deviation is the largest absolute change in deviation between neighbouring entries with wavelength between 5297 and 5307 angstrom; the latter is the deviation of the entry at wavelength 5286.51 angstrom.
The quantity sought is 0.25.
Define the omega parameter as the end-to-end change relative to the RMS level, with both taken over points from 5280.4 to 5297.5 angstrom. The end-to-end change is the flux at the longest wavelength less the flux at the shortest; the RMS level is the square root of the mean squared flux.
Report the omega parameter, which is 0.10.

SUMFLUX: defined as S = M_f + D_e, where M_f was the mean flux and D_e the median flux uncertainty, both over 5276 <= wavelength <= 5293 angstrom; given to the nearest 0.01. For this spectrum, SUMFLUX 2.52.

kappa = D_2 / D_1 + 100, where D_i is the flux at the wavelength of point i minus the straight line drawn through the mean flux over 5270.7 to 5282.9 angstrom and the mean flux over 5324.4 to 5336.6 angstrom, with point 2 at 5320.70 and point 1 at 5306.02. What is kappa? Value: 100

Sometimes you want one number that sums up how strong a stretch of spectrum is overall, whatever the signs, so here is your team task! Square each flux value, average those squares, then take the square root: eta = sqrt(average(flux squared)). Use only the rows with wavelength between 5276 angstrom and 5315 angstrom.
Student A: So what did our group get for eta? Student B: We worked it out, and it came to 2.31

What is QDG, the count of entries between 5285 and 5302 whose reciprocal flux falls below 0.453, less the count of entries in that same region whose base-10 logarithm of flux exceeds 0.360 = 2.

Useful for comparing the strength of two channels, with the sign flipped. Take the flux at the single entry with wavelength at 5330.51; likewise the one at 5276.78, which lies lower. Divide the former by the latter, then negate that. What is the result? -1.05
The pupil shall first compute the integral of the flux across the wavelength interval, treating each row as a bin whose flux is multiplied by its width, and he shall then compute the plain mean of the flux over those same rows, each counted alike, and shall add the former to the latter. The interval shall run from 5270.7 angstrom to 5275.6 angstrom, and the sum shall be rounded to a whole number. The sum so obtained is 14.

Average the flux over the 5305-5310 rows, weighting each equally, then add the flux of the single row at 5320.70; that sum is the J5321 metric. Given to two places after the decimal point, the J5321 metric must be 4.55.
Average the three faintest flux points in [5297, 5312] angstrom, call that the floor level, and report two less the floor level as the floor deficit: -0.14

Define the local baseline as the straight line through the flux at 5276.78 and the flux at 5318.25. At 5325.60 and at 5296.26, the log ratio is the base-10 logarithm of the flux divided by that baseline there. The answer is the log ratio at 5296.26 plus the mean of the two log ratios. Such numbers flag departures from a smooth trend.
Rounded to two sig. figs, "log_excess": 0.15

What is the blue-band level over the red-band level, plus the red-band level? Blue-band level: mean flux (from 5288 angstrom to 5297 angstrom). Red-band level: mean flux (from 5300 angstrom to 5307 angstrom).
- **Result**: 3.32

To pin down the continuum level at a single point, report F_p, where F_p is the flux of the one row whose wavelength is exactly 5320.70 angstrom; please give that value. 2.187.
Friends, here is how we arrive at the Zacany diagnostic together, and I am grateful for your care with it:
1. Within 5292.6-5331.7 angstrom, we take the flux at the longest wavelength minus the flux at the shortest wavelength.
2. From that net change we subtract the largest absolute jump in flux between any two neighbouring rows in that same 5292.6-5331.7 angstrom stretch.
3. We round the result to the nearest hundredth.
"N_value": -0.35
